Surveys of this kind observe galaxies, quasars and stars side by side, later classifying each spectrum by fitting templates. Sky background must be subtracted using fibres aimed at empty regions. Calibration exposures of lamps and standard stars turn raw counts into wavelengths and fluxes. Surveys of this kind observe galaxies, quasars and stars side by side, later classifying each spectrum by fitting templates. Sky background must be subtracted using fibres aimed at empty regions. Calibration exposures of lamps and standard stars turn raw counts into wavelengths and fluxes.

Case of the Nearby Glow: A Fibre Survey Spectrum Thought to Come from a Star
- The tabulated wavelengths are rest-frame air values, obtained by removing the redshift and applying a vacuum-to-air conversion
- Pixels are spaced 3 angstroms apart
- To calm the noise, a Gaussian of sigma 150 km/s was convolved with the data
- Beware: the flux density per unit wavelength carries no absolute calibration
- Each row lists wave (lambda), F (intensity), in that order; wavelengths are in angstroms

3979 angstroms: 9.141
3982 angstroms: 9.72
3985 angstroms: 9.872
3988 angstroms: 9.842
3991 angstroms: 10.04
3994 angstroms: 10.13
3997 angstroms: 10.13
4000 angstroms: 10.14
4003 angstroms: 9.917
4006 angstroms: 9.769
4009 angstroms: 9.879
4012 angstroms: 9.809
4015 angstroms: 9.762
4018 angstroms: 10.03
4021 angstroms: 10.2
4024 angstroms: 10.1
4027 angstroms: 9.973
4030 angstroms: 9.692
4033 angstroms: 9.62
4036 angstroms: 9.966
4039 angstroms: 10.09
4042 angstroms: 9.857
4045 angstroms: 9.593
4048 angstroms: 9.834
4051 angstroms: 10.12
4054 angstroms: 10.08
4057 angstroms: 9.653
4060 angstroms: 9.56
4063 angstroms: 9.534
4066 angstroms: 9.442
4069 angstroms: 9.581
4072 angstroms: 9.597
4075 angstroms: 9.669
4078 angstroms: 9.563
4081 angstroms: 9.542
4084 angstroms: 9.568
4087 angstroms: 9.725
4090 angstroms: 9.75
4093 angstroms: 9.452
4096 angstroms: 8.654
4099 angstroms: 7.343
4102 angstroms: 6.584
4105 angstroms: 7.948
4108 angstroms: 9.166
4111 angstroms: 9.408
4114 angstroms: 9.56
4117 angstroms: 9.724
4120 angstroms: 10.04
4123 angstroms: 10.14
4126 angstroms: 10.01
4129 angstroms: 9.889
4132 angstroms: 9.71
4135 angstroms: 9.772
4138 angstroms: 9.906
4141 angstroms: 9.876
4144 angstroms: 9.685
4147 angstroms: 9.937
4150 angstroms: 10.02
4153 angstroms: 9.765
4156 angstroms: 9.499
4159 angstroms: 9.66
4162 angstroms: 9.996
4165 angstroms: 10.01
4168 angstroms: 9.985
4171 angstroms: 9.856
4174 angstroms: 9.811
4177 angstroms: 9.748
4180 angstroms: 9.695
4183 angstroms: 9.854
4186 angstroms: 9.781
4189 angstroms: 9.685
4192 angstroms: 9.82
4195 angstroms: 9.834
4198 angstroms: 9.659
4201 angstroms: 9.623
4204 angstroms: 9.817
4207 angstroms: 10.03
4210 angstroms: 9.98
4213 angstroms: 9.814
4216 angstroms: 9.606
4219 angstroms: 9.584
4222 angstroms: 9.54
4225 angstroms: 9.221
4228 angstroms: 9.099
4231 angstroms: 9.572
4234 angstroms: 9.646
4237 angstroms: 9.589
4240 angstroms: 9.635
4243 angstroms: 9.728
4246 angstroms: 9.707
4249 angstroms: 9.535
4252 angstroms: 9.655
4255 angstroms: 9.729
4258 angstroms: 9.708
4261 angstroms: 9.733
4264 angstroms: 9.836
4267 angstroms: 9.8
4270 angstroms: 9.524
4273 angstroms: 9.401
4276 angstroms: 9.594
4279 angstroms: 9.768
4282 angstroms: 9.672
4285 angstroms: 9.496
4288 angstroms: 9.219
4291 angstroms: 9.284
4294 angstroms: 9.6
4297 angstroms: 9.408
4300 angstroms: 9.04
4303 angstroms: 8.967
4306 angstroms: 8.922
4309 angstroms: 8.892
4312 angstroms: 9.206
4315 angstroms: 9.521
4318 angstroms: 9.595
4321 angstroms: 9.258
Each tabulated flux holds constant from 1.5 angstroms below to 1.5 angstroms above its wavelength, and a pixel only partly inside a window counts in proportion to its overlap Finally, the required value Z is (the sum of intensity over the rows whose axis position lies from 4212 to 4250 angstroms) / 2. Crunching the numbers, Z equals 62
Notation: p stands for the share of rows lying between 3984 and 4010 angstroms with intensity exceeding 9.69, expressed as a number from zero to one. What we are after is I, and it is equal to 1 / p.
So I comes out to 1.00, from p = 1.00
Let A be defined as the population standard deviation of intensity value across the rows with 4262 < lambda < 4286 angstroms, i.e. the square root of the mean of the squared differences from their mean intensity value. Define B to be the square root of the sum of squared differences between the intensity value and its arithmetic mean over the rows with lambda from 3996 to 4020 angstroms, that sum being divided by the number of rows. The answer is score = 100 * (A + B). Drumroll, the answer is 29.2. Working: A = 0.15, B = 0.14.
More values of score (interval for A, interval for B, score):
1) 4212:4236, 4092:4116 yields 125.8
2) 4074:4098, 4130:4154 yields 44.1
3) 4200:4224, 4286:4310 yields 41.4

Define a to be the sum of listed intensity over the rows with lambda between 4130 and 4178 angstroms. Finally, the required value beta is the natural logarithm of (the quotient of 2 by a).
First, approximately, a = 157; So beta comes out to -4.36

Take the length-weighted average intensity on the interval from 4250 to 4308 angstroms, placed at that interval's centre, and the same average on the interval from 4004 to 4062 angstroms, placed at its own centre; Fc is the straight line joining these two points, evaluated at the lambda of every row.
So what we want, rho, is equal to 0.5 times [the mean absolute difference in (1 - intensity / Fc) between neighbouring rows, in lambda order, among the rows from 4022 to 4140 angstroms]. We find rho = 0.0142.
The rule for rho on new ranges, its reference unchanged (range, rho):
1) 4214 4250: 0.0068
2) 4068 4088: 0.0035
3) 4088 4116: 0.0393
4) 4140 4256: 0.0068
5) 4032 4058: 0.0124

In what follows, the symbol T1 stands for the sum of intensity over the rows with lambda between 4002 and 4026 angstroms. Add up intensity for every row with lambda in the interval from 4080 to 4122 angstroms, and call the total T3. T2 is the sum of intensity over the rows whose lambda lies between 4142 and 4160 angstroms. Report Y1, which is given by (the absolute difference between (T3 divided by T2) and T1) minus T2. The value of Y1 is 19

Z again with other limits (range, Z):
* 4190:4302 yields 178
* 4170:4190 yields 34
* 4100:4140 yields 61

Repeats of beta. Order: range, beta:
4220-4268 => -4.34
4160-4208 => -4.36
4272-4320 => -4.31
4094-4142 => -4.30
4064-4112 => -4.28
